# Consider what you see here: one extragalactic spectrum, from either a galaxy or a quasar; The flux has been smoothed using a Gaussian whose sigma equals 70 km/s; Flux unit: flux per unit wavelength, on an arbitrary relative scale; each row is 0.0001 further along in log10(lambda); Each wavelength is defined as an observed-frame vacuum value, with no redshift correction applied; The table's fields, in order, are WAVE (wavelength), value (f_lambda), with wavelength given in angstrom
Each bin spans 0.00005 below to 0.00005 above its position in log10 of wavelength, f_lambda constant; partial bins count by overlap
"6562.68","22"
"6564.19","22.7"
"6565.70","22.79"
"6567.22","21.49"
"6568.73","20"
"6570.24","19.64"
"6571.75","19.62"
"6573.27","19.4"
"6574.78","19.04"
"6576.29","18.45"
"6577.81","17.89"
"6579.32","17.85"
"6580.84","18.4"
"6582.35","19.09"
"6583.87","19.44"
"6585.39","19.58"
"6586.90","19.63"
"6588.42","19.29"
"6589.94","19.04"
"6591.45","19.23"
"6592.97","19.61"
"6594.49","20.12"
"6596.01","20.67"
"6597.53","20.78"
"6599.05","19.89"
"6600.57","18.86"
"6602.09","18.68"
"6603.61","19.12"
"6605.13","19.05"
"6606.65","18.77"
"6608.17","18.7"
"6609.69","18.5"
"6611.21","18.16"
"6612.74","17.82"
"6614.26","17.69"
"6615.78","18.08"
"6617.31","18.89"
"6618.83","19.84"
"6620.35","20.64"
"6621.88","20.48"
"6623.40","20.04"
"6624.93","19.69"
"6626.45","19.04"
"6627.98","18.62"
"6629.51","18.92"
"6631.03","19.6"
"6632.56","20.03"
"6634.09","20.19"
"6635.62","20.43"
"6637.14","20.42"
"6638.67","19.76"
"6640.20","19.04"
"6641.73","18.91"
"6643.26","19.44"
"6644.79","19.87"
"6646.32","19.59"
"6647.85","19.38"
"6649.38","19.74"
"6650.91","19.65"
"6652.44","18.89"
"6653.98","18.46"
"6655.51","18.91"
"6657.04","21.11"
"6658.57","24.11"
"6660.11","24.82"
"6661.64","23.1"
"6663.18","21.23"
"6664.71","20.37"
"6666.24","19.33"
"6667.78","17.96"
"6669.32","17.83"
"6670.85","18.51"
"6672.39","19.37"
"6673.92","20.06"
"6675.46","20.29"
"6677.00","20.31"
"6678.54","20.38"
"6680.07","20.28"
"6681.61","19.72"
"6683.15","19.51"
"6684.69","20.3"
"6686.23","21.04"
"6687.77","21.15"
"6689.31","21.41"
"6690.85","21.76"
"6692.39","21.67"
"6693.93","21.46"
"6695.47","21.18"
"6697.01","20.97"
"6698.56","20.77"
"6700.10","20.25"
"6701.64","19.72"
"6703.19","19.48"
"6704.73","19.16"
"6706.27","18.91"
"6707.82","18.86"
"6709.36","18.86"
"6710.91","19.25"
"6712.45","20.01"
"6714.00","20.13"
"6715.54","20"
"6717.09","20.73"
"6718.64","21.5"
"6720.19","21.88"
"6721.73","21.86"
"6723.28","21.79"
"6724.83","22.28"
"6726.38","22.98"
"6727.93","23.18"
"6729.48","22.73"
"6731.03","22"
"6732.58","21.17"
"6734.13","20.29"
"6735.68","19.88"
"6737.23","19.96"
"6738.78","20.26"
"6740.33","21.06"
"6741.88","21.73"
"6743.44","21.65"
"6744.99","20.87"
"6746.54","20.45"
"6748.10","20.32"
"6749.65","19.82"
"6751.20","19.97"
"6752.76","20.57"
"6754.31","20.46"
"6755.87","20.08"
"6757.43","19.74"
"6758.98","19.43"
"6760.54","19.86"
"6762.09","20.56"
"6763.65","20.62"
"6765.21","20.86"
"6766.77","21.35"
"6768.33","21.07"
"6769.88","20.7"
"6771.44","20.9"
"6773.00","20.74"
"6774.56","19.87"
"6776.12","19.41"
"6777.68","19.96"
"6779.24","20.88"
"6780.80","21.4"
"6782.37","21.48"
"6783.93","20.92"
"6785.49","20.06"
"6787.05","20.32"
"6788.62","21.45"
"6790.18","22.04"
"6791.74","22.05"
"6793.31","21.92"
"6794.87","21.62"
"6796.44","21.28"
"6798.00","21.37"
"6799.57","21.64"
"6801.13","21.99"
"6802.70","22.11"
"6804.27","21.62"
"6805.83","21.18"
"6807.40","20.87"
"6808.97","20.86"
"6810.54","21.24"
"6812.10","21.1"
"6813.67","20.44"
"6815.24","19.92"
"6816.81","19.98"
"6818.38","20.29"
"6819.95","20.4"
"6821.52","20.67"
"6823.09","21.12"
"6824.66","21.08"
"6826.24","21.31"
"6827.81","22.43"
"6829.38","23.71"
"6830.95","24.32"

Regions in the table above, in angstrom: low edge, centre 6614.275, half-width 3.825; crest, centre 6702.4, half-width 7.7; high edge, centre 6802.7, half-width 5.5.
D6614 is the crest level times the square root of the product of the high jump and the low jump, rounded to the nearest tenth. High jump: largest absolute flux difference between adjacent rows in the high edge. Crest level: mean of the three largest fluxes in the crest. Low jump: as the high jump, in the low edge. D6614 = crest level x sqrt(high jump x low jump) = 13.2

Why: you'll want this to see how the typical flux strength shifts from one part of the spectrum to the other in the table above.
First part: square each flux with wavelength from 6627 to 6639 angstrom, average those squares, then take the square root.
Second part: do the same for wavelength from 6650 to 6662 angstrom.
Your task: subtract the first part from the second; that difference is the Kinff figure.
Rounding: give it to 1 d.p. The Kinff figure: 1.5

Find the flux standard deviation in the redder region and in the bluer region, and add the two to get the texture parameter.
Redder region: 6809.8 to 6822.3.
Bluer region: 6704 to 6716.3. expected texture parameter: 1.0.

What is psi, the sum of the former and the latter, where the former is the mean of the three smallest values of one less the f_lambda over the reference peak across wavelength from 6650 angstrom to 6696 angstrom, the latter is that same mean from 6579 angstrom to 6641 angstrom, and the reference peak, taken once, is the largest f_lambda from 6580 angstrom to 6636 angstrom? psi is -0.15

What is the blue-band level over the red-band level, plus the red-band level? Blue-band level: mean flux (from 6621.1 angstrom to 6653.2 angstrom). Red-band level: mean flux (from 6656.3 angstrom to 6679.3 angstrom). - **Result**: 21.5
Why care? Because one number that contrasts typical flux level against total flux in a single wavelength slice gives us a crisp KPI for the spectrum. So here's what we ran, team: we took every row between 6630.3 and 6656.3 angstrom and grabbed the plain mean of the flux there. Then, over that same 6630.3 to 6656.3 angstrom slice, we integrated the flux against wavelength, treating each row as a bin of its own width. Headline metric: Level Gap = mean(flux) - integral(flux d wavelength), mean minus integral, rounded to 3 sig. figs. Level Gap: -489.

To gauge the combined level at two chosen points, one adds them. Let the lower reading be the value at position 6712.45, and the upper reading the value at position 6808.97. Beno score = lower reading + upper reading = 40.9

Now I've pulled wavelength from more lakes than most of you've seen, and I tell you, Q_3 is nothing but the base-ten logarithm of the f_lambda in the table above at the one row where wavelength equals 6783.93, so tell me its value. 1.32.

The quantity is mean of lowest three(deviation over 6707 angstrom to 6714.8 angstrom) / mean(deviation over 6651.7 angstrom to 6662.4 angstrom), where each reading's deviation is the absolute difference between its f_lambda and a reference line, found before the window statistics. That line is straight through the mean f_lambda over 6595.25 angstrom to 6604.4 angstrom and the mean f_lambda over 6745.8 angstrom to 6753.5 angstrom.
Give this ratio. 0.1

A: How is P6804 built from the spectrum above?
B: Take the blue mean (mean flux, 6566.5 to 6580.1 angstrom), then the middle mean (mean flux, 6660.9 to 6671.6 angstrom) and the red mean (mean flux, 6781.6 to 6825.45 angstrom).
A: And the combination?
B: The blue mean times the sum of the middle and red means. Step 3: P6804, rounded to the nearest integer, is 787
